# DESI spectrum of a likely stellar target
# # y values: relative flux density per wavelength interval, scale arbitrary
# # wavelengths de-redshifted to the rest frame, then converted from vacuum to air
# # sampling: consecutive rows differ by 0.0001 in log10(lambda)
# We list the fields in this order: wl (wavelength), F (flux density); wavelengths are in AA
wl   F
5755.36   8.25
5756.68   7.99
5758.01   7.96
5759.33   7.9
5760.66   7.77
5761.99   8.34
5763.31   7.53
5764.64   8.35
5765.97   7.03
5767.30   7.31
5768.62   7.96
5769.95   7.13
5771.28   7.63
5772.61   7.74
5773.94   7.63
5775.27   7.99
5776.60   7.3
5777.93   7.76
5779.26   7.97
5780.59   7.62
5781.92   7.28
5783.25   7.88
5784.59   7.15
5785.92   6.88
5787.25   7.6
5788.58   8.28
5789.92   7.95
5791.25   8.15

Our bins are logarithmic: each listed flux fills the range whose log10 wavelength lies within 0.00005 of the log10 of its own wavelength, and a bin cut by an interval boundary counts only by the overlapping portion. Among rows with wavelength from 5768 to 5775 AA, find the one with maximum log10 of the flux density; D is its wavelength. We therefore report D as 5768.62 AA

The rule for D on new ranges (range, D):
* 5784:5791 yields 5788.58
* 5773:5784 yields 5775.27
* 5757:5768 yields 5764.64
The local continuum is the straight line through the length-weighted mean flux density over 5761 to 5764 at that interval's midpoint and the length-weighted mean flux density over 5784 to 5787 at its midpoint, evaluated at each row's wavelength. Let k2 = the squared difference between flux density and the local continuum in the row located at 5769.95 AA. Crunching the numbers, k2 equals 0.28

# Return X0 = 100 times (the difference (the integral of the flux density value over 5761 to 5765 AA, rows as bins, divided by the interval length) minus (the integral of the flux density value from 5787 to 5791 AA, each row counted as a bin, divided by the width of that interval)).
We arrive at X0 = 3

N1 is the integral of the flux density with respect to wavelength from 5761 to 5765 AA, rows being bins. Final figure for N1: 32.1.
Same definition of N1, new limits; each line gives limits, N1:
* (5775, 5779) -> 30.7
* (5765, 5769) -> 29.9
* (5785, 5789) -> 30.1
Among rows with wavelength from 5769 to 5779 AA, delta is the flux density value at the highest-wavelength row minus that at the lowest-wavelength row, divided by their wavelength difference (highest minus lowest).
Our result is 0.08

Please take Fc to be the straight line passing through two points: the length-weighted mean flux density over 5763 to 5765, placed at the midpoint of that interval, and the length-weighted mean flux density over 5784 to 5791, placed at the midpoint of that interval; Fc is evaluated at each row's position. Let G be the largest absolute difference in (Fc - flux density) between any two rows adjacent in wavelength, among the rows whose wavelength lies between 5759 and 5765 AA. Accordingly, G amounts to 0.84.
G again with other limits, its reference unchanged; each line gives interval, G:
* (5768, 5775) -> 0.81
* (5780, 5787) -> 0.71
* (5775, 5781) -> 0.67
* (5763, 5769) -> 1.30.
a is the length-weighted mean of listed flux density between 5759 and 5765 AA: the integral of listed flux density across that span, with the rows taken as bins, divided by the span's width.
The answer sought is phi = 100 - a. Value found 92.0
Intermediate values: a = 7.96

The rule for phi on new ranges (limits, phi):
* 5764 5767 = 92.4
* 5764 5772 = 92.4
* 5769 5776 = 92.4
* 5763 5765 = 92.1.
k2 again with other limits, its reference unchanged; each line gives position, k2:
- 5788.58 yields 1.65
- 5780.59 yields 0.12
